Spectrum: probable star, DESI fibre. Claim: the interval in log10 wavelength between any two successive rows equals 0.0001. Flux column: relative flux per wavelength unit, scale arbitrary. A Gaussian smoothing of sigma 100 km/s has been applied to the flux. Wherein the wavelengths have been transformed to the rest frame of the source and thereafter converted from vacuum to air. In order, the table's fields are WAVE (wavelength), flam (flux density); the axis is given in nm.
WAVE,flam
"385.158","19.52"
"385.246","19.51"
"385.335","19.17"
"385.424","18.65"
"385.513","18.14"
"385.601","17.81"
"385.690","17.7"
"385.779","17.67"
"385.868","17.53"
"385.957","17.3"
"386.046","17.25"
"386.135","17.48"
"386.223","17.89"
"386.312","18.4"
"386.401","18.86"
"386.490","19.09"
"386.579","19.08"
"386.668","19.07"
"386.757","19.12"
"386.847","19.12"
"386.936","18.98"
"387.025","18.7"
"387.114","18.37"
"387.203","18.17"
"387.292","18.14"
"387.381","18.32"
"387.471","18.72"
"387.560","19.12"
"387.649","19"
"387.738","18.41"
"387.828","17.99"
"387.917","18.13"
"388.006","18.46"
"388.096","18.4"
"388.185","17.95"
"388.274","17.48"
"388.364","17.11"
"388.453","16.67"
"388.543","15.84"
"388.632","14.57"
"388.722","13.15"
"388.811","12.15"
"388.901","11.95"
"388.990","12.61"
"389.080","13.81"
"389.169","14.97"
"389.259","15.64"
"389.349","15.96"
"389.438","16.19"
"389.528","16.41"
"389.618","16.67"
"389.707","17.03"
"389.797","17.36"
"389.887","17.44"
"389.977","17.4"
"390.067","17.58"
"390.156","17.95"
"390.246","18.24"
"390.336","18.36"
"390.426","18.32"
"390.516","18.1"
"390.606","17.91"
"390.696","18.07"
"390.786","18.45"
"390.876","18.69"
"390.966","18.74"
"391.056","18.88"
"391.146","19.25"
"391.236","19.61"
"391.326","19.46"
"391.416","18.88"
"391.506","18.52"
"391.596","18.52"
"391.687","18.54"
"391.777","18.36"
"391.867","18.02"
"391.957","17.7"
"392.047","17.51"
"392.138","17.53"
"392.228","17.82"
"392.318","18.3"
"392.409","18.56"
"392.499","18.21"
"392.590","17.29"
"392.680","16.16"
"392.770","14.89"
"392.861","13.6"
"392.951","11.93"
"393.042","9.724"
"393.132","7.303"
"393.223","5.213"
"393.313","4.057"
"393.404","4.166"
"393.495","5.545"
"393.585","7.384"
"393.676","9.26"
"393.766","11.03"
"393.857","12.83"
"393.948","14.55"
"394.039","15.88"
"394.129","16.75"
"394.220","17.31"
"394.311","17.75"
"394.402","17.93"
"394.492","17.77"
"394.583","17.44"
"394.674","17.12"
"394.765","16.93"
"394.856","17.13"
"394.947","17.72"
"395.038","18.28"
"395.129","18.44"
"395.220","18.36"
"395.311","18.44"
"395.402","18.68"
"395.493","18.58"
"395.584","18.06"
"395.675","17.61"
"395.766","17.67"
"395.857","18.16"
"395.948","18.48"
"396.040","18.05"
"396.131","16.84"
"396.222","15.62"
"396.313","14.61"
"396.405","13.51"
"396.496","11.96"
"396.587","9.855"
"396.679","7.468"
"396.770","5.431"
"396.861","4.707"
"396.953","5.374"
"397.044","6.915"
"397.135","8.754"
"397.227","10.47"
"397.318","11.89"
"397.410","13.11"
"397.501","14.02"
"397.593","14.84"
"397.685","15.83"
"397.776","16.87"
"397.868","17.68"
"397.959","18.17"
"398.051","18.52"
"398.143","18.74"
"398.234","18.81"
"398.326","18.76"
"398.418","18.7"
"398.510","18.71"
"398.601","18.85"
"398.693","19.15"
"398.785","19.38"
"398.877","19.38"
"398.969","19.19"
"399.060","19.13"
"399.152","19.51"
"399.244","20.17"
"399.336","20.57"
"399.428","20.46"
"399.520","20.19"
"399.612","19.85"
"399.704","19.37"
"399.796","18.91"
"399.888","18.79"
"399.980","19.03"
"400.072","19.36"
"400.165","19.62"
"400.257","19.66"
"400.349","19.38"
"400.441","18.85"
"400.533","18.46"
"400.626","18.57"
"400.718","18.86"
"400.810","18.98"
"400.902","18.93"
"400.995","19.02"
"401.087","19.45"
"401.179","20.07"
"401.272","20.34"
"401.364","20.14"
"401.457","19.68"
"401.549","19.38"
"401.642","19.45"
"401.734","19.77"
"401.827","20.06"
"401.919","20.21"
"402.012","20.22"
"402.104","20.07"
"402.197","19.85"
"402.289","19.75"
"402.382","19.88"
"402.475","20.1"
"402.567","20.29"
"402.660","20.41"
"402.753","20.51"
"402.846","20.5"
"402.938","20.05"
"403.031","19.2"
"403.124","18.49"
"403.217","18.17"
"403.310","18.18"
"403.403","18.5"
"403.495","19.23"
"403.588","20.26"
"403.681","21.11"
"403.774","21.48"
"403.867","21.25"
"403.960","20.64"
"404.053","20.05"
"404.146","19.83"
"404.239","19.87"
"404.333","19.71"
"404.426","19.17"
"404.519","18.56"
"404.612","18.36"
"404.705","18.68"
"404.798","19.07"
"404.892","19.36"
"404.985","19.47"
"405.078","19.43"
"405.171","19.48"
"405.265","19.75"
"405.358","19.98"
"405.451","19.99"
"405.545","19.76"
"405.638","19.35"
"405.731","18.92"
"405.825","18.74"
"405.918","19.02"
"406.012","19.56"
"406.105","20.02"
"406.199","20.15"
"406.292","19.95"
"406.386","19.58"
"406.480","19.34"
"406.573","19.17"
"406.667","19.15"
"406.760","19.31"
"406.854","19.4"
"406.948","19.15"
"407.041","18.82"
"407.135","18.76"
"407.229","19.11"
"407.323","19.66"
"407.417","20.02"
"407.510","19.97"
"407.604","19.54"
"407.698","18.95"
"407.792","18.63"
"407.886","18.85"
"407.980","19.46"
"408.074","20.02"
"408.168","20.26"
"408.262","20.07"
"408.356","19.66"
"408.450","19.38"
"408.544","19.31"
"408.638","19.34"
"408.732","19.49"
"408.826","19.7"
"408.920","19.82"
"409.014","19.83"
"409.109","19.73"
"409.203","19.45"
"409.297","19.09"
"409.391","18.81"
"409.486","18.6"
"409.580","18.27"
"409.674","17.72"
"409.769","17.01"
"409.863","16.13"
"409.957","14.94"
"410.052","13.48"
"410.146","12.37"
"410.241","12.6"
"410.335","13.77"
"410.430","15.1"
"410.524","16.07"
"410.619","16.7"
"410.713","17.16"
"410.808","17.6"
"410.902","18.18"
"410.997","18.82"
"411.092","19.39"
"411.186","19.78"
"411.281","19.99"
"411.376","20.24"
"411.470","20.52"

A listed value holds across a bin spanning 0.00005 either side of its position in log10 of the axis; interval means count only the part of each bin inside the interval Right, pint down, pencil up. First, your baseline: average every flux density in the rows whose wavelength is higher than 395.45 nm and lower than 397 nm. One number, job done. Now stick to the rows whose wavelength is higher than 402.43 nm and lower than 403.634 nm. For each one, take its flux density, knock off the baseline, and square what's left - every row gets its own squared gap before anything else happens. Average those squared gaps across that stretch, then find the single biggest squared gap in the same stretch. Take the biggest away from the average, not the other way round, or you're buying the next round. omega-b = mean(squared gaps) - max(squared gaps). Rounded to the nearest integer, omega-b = -12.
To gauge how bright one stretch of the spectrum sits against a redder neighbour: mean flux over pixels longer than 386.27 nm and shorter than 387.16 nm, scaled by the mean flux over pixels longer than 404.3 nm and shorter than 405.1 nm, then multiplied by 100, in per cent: 99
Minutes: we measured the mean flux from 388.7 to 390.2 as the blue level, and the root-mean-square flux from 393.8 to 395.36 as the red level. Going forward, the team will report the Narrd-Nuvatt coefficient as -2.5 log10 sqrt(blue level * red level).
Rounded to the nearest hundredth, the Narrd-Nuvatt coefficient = -3.03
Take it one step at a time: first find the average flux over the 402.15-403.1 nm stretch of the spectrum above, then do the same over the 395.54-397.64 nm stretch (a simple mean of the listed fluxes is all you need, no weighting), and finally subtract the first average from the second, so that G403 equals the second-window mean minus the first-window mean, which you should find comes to -7.3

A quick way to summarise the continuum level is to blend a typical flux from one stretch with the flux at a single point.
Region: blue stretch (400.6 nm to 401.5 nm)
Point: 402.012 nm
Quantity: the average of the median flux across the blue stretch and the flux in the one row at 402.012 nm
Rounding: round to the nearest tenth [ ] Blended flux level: 19.7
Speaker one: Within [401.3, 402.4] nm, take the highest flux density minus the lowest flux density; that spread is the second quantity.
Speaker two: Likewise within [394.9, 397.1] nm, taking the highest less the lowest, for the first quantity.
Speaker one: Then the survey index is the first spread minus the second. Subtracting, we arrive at 13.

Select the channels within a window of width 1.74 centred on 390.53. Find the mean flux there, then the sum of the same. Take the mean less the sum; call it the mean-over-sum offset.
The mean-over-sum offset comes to -329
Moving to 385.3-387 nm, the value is -330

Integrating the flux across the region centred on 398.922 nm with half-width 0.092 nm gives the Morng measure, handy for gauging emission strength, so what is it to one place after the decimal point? 3.5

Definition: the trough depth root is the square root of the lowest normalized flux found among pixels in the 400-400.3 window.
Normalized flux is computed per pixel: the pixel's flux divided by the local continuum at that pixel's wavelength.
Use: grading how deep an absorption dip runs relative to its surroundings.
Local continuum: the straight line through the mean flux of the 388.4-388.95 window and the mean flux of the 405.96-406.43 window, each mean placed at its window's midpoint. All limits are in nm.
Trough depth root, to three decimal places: 1.042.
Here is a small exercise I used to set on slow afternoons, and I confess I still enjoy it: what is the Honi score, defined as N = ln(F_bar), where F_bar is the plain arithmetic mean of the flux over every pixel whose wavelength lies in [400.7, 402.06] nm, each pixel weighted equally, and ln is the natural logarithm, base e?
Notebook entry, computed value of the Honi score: 2.98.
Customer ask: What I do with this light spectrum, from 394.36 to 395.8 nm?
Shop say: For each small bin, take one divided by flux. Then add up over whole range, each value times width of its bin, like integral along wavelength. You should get 0.08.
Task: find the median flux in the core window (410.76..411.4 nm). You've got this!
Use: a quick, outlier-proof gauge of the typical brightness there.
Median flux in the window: 19.4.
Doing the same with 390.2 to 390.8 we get 18.2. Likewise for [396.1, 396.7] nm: 13.5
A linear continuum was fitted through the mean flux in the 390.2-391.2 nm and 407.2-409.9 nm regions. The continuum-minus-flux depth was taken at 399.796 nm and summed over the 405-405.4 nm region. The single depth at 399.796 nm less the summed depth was 2.4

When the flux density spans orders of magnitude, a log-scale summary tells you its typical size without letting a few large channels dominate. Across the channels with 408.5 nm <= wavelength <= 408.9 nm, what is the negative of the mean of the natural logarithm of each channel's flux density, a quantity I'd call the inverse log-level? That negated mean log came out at -2.97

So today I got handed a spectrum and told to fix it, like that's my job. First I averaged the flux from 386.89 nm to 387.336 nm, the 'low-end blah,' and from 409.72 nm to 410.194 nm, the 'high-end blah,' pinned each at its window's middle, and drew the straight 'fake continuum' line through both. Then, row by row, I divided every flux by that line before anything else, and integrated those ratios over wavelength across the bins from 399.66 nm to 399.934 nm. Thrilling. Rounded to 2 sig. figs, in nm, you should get 0.32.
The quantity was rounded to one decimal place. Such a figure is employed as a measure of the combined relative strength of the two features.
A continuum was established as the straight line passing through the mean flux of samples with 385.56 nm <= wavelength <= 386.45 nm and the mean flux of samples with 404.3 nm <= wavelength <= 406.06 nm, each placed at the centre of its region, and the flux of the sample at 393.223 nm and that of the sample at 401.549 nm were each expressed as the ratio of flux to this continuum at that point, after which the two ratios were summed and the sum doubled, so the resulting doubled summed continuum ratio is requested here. 2.6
